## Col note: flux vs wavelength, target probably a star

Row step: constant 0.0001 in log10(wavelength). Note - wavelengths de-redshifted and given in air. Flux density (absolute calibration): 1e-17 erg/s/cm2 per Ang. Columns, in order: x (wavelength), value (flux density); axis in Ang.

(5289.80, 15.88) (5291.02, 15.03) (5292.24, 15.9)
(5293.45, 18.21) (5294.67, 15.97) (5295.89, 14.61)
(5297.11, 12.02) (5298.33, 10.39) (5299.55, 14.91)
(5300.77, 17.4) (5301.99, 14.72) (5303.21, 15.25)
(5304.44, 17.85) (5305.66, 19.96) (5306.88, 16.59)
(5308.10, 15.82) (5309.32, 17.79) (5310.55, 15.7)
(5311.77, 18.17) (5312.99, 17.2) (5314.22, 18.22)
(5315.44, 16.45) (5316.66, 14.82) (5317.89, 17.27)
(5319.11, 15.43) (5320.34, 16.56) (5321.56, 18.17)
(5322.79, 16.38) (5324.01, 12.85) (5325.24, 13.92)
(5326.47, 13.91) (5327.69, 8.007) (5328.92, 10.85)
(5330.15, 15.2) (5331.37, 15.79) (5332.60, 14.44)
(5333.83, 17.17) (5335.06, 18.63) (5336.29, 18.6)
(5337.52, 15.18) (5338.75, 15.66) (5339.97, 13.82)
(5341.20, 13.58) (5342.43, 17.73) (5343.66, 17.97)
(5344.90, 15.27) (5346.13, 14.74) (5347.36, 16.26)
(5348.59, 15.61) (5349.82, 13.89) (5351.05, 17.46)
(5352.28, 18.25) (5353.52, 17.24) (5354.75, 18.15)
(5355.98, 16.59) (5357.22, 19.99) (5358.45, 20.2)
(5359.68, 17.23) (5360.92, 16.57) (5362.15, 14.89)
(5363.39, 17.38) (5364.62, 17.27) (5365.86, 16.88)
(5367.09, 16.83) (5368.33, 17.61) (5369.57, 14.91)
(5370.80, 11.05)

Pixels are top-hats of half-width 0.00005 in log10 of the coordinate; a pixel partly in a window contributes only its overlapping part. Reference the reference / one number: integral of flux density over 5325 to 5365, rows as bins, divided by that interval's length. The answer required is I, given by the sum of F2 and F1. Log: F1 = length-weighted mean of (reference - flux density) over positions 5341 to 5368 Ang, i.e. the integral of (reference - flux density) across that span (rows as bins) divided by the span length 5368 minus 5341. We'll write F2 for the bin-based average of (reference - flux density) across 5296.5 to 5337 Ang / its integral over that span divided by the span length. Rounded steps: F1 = -0.9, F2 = 0.4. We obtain -0.5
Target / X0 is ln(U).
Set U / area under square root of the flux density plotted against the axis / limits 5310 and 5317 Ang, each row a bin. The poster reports 3.36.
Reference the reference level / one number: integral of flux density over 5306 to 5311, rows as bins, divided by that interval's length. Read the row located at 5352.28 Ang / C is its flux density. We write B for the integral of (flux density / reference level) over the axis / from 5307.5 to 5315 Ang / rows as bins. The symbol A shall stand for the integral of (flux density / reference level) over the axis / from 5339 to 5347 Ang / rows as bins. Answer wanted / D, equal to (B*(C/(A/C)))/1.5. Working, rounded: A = 7.5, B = 7.7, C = 18.25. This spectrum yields 229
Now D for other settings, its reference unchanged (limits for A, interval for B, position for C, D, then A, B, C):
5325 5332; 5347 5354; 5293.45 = 282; 5.4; 6.9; 18.21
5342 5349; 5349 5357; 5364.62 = 239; 6.8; 8.2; 17.27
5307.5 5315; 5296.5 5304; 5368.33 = 171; 7.7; 6.4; 17.61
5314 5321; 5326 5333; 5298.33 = 57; 6.9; 5.4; 10.39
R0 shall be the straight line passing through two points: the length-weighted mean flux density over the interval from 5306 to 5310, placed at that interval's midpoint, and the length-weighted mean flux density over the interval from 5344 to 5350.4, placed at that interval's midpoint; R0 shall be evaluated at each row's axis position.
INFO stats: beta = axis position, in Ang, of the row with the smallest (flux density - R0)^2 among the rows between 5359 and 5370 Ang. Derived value 5362.15 Ang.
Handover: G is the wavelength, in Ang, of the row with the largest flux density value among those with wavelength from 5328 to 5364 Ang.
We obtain 5358.45 Ang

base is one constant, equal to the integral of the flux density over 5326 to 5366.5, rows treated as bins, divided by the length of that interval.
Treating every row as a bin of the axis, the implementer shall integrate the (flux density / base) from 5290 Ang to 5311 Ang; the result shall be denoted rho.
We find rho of 20.6 Ang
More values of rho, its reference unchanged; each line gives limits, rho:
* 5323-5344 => 19.4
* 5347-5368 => 22.3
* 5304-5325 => 21.8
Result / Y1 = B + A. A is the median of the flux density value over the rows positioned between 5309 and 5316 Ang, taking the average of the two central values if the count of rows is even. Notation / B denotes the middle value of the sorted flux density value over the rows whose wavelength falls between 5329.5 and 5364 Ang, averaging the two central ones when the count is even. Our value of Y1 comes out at 34.1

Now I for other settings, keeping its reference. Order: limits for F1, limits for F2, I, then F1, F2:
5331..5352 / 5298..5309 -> -0.1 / 0.0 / -0.1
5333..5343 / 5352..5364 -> -1.9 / -0.3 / -1.6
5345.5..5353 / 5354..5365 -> -1.6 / -0.1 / -1.6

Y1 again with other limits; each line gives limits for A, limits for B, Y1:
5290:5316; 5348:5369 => 33.2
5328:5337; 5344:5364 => 32.7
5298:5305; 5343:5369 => 32.3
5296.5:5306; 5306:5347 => 30.9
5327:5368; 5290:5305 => 31.7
